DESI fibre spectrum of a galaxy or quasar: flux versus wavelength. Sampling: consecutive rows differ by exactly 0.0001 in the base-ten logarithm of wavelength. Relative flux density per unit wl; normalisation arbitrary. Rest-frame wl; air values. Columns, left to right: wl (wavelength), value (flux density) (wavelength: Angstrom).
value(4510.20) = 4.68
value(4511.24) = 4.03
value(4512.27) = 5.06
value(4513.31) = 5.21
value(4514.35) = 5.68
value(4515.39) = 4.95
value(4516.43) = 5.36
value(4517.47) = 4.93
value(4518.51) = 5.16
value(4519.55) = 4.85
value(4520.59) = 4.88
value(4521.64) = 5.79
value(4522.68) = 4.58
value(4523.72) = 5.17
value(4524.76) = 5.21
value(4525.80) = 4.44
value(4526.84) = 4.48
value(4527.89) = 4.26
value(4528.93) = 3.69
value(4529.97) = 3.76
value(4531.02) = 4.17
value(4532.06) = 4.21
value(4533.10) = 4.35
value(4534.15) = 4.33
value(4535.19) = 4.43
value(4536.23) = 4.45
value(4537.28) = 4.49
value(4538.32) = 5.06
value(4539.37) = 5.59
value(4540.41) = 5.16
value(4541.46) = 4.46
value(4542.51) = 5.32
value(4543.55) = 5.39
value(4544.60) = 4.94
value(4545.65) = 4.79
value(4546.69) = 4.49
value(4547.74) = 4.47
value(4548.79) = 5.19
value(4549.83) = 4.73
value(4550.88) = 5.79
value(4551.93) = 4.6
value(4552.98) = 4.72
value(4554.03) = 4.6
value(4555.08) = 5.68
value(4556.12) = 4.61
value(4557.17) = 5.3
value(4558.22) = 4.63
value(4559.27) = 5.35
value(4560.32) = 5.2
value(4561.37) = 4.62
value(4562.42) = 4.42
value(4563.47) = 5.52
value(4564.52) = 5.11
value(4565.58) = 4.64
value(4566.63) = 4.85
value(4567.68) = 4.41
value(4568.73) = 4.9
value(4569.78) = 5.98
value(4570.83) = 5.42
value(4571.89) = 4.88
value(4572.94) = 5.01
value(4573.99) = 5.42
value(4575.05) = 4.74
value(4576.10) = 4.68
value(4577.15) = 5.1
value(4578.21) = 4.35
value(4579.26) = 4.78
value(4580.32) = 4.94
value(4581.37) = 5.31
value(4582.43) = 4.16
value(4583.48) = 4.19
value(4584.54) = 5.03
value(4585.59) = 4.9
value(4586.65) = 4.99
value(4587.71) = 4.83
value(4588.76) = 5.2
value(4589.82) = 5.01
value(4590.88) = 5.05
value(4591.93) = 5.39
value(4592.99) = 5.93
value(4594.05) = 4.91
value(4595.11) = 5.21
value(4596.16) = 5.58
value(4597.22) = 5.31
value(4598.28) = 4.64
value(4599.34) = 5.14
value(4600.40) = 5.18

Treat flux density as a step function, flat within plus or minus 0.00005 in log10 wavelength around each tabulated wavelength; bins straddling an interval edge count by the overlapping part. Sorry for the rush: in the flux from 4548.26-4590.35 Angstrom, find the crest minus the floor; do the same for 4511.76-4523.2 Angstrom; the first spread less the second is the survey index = 0.6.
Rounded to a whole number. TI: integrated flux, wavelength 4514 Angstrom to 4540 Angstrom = 123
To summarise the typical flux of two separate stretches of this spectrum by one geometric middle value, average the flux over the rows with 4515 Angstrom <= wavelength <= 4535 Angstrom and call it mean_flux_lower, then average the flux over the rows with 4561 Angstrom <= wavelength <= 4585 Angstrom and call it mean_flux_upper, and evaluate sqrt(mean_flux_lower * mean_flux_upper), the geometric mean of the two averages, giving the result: 4.77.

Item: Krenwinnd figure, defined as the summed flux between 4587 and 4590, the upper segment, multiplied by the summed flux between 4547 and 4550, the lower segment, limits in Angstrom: 216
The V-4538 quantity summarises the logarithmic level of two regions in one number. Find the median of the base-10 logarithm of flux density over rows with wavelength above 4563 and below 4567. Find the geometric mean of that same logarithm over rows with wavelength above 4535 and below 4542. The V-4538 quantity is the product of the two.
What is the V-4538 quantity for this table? 0.473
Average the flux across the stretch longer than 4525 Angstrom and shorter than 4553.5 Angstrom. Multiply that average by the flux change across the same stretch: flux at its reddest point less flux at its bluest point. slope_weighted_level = 1.3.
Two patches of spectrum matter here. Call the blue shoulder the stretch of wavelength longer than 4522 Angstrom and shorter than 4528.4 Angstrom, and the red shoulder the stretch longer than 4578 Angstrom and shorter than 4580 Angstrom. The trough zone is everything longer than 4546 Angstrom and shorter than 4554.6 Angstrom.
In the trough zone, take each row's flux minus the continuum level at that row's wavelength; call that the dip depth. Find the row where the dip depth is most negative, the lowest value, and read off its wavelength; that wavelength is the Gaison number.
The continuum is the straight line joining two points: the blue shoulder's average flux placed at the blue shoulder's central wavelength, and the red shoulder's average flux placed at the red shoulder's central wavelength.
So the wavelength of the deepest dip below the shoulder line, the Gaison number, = 4547.74 Angstrom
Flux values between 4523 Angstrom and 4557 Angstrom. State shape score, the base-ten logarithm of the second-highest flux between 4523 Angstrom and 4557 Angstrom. 0.754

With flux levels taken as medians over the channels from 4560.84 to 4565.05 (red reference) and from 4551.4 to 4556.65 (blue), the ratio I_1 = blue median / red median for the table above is 0.95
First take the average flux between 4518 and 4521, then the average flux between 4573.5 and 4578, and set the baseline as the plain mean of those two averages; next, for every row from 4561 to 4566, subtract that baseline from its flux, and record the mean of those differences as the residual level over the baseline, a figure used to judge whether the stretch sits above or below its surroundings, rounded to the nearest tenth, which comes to -0.1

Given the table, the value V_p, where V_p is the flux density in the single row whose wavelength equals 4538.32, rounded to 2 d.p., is 5.06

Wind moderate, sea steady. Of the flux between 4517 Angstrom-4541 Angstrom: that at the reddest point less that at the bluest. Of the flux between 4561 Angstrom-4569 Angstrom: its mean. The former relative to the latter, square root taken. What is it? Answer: 0.22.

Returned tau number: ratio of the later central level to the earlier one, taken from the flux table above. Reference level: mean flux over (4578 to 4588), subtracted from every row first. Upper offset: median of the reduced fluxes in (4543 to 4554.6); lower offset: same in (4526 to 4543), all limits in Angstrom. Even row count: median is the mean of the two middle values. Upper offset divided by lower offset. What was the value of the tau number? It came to 0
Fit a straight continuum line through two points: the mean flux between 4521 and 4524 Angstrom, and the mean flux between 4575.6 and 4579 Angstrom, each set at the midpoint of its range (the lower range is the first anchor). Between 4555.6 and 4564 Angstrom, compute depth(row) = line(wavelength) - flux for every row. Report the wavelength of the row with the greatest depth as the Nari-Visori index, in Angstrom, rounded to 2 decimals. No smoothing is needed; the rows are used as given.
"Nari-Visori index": 4562.42 Angstrom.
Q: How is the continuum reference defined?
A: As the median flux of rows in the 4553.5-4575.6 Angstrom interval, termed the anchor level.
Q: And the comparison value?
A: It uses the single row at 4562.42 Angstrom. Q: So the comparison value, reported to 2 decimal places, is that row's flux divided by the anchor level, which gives 0.90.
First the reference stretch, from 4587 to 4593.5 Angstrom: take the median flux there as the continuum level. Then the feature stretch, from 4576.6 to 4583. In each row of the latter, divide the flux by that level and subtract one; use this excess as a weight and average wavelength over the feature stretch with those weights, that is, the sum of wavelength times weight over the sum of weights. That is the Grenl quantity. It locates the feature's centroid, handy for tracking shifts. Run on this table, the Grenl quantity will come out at 4580.2 Angstrom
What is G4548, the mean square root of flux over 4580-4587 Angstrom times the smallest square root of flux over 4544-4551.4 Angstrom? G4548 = 4.62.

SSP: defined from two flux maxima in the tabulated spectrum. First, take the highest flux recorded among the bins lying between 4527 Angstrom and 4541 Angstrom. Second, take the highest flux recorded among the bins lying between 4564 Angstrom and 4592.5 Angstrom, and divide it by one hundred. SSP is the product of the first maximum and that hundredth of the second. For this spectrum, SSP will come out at 0.334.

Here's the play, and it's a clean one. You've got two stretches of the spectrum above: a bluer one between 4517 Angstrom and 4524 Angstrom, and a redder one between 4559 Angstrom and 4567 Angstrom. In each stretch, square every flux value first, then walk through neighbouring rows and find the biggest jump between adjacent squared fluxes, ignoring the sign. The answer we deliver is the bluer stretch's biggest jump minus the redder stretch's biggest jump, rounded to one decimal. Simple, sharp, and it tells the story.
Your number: 1.6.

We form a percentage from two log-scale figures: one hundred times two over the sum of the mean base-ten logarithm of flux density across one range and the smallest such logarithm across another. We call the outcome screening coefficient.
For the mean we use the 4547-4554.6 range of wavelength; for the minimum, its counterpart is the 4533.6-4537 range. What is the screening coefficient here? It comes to 151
